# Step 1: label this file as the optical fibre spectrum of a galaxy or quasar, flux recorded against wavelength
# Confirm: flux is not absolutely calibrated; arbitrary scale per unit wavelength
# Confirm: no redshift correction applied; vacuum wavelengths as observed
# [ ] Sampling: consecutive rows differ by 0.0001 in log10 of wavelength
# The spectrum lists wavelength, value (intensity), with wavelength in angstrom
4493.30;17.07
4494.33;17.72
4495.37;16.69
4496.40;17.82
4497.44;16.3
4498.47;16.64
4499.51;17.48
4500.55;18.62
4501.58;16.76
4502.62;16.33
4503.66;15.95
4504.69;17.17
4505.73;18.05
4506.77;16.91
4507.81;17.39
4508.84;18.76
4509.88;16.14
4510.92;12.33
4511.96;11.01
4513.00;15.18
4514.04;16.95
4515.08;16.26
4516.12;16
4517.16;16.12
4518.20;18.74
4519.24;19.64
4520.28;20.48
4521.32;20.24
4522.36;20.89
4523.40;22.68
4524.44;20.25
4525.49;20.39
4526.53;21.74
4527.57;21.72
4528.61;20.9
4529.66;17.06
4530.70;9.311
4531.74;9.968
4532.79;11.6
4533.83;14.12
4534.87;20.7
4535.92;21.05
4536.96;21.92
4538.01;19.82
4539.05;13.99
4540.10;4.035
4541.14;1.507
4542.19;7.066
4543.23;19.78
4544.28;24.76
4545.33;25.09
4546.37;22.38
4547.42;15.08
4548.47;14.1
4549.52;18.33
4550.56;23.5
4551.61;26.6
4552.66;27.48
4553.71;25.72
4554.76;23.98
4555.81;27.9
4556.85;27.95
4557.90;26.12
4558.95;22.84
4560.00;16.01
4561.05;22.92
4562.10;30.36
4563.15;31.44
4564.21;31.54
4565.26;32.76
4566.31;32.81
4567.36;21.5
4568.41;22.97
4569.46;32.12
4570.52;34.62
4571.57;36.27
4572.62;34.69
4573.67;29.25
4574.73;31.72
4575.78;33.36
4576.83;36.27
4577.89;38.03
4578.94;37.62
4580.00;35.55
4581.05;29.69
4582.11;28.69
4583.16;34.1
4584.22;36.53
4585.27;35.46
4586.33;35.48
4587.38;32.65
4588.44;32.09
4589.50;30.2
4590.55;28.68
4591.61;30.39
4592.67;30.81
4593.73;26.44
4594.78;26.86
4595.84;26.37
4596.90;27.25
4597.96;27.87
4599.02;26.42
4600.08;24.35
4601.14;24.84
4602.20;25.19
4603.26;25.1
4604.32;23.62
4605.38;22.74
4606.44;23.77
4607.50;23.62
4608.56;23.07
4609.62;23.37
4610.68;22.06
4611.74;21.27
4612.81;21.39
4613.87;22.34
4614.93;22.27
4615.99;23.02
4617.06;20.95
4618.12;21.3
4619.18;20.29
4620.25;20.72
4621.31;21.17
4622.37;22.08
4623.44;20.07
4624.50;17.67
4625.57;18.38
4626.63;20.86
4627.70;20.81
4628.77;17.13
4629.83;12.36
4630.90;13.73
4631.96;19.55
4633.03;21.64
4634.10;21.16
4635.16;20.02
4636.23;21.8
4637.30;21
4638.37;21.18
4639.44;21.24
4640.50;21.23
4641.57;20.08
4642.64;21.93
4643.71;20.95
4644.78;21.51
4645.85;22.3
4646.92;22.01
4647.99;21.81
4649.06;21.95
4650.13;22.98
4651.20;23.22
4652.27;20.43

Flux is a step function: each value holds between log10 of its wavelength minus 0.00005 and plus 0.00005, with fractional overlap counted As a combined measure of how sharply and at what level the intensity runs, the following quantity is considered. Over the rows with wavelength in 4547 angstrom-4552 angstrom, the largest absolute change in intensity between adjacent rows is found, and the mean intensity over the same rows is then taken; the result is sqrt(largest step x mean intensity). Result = 10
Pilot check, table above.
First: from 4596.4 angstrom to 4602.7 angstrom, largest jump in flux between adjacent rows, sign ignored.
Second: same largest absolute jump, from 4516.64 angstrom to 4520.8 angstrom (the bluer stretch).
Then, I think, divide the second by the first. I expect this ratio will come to 1.3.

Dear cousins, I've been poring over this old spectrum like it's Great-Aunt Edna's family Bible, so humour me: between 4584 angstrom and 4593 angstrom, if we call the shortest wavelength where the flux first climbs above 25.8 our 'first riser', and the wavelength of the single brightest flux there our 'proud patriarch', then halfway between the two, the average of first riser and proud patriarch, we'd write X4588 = 4584.2 angstrom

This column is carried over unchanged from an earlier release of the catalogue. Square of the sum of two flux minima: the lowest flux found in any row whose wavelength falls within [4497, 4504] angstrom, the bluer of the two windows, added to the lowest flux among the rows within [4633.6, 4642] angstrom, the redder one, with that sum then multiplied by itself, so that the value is 1294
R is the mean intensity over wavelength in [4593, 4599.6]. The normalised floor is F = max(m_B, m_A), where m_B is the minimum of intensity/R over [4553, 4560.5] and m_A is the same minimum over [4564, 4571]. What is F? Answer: 0.80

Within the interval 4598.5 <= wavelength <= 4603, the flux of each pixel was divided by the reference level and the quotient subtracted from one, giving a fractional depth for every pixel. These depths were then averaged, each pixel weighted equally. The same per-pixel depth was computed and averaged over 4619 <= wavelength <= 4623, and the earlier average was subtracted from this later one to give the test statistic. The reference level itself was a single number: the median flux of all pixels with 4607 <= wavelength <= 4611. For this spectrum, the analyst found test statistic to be 0.18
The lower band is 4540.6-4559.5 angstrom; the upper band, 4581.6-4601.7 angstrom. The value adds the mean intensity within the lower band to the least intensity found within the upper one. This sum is 45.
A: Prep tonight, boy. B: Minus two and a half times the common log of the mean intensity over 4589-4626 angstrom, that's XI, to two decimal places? -3.45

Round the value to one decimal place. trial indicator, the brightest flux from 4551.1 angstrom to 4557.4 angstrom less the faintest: 4.0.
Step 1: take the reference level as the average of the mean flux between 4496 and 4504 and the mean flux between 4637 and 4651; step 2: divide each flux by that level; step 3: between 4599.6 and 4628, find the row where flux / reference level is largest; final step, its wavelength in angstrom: 4602.20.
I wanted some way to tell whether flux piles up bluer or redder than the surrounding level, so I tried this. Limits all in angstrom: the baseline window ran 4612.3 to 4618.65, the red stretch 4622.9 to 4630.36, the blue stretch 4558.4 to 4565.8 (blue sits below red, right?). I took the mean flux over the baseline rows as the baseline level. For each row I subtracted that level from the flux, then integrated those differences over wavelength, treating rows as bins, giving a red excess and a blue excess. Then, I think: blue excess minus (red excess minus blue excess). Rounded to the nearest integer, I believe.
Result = 101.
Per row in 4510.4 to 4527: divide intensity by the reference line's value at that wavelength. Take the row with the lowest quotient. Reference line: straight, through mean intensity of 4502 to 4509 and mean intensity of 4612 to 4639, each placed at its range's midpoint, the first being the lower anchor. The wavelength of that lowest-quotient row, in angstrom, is 4511.96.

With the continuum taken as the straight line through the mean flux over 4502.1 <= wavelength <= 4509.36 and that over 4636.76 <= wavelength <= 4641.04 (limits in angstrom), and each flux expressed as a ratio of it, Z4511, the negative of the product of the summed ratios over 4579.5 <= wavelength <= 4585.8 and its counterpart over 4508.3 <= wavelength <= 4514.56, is -53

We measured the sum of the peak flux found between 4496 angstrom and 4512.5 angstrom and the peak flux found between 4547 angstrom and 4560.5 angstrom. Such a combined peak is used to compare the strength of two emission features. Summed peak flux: 47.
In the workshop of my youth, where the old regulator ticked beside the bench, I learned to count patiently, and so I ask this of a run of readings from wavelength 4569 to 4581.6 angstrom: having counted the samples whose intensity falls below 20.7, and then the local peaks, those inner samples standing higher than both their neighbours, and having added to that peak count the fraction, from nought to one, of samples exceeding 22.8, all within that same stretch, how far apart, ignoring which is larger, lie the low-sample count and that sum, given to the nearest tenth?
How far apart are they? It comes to 3.0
